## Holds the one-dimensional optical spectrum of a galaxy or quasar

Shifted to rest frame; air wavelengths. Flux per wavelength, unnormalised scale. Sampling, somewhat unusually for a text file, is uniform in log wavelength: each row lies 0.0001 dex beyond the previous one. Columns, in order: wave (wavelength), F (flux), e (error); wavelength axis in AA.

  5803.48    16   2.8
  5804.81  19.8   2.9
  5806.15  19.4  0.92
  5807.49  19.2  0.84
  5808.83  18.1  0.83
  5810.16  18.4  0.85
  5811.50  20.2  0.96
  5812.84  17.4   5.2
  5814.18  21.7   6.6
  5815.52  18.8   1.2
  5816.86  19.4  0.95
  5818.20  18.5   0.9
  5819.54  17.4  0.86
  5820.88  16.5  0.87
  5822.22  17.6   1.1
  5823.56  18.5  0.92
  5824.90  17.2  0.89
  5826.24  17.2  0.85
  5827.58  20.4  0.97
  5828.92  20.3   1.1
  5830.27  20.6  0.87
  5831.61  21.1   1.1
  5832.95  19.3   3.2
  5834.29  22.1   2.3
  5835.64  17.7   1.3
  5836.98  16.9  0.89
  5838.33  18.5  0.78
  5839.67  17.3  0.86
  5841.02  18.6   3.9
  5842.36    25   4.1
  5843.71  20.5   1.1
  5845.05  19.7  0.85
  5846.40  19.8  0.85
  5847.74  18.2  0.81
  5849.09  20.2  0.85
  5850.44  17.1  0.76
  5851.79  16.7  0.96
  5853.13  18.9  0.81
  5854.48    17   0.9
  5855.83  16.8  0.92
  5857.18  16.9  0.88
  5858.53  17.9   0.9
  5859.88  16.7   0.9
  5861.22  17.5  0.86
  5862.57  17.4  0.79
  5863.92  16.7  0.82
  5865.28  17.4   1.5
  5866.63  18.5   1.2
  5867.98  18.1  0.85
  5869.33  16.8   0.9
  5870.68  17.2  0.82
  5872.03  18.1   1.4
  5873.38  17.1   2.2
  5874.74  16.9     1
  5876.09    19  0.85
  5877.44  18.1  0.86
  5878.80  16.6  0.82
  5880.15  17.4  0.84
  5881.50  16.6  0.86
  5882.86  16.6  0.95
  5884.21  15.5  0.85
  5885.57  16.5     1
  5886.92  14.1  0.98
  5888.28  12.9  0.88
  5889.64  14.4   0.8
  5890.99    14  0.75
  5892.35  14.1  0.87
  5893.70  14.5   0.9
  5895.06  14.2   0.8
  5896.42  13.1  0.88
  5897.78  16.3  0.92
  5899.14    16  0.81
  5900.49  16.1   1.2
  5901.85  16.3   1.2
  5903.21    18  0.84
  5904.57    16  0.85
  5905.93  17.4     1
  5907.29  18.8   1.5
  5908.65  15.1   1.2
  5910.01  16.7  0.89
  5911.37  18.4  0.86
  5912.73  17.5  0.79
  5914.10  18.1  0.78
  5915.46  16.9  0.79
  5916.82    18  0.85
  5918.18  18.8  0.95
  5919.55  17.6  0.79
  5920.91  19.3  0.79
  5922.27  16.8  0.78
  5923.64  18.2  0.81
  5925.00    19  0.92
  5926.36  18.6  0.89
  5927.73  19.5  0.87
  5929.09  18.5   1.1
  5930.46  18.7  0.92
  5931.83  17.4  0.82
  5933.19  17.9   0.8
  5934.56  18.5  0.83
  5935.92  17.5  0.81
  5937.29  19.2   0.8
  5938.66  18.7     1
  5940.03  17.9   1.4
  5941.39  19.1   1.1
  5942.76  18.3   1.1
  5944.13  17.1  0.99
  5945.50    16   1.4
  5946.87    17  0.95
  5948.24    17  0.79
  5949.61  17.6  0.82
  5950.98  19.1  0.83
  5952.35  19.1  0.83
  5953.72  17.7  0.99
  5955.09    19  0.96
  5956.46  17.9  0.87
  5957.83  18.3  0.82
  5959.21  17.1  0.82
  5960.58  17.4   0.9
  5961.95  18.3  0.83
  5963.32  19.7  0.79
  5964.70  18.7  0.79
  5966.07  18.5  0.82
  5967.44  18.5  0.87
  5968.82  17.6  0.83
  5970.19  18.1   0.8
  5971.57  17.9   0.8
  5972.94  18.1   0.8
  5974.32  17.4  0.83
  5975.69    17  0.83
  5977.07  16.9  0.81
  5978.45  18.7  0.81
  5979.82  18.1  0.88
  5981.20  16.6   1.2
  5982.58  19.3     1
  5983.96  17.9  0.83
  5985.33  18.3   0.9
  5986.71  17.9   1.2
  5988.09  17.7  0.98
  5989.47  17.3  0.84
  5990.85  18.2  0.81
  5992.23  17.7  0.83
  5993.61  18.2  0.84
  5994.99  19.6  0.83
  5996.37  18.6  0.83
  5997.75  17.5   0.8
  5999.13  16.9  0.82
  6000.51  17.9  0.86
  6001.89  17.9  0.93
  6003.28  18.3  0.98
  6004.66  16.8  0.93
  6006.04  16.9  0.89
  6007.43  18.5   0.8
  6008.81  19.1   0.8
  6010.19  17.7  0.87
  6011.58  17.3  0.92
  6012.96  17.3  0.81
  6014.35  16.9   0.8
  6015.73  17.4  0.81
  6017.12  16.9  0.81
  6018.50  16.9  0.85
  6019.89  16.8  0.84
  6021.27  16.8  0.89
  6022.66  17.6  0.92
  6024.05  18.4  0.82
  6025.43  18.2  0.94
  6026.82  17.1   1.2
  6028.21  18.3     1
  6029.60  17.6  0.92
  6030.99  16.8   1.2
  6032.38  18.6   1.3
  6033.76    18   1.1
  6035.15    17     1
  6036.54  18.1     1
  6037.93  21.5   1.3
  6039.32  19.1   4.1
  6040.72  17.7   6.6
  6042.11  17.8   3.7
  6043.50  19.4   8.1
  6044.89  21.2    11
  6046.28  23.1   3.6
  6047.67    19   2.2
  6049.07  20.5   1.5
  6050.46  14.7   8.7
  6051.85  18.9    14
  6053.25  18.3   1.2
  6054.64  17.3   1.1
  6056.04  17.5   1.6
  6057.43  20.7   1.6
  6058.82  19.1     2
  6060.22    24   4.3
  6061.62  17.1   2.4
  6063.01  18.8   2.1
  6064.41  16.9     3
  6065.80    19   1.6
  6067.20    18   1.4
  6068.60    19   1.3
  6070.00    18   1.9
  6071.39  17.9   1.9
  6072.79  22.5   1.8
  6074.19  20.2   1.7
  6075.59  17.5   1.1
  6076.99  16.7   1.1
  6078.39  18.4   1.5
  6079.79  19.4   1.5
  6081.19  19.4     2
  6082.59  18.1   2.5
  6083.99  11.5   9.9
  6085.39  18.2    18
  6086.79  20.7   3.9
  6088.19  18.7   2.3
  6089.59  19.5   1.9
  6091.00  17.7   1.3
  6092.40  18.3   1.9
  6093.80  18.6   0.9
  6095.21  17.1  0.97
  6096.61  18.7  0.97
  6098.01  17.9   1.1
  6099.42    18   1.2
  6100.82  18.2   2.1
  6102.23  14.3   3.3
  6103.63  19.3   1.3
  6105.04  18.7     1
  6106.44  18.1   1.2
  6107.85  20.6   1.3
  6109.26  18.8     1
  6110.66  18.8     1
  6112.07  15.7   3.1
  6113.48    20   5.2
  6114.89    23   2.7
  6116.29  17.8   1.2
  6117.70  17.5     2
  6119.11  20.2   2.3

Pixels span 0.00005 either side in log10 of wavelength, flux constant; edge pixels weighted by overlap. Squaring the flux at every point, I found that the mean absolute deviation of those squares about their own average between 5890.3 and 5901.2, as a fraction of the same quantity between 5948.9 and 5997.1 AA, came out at 1.4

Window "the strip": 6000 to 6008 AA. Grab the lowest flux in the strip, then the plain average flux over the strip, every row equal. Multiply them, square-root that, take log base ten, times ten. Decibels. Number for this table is 12.4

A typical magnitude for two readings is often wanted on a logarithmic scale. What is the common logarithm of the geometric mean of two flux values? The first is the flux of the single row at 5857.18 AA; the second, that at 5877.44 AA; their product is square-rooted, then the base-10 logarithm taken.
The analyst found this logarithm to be 1.24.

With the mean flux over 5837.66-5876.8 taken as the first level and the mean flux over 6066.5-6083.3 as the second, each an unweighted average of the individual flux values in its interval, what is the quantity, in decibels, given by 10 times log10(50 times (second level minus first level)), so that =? 15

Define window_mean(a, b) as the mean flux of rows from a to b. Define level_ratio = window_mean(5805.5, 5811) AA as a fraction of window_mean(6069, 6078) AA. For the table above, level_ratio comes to 1.00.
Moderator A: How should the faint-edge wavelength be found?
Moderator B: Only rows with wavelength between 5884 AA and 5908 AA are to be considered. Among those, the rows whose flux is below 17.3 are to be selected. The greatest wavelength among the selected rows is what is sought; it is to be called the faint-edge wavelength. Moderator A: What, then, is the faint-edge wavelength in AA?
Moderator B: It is 5904.57 AA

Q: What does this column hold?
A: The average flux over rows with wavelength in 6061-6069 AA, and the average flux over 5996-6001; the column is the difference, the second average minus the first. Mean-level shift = -0.4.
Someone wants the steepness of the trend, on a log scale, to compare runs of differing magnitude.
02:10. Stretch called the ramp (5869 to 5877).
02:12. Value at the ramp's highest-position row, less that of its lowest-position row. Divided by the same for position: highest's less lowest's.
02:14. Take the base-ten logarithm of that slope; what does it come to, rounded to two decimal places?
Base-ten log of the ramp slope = -0.49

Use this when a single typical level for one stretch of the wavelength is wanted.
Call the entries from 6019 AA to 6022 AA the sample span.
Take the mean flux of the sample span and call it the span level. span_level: 16.8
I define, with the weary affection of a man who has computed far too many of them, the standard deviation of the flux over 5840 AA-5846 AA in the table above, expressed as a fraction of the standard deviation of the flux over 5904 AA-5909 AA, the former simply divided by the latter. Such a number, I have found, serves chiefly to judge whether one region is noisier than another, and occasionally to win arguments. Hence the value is 1.7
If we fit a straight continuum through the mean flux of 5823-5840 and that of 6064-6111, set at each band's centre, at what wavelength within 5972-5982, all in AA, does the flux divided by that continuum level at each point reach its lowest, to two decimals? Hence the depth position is 5981.20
